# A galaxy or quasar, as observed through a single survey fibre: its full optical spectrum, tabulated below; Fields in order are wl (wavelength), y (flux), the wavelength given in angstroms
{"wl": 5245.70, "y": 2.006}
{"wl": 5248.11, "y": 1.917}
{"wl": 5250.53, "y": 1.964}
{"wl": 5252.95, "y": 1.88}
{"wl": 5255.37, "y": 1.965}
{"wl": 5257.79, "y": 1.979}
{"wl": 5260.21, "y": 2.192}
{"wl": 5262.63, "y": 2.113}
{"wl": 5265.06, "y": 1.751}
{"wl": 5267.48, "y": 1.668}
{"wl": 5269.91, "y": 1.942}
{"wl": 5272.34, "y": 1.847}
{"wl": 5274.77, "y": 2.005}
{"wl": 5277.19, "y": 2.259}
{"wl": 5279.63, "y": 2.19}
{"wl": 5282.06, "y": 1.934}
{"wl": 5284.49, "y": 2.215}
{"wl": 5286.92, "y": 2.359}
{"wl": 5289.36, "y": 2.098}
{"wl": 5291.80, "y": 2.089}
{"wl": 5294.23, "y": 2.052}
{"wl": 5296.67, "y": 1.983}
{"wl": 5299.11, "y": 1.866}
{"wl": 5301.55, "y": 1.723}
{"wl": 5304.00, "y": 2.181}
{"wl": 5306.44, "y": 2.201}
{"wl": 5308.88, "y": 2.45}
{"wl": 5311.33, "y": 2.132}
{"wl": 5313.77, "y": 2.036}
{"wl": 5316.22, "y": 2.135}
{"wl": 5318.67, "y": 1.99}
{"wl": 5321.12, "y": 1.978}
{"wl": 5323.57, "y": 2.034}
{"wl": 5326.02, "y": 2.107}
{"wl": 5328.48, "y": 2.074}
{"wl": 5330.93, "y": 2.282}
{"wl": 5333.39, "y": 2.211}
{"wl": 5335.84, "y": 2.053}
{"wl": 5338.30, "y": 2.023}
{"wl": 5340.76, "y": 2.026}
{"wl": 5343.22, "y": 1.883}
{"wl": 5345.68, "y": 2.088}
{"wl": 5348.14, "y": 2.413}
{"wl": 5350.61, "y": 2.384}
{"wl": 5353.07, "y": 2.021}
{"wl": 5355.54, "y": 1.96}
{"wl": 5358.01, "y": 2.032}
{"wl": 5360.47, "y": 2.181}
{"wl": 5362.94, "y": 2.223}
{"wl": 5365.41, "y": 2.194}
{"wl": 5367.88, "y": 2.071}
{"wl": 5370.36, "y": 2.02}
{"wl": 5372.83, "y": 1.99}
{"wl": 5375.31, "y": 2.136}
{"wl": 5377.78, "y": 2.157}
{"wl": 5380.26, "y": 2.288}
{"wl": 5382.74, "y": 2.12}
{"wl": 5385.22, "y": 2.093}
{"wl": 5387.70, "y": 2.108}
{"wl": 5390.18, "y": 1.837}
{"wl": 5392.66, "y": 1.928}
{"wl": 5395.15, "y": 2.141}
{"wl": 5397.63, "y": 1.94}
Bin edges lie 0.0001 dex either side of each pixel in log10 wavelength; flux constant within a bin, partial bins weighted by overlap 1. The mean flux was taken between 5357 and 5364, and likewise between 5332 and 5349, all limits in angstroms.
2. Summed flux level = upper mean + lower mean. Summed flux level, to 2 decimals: 4.24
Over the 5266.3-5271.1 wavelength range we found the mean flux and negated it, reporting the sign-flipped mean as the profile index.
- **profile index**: -1.80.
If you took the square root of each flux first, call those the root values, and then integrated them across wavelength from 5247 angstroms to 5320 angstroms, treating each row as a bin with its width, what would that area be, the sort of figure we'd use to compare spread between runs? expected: 104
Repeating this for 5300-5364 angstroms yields 93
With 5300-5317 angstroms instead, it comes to 25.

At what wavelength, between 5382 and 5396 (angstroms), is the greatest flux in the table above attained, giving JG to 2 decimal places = 5395.15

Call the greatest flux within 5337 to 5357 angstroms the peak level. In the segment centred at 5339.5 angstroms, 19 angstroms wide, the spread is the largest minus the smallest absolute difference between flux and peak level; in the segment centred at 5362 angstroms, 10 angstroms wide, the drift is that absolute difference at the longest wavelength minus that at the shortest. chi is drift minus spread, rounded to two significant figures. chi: -0.69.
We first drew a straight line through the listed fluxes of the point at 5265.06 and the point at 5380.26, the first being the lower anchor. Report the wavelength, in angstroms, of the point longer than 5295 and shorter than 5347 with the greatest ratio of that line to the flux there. 5343.22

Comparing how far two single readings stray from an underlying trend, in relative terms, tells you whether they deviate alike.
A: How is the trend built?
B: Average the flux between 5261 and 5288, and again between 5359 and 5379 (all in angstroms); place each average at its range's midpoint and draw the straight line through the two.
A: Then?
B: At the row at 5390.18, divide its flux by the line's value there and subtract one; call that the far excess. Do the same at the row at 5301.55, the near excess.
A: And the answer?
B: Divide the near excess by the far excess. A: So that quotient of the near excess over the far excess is 1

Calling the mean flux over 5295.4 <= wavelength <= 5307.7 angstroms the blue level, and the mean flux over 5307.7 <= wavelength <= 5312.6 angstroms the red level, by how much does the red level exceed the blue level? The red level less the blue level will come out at 0.30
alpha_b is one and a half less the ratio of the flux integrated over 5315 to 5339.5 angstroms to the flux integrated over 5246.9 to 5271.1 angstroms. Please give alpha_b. 0.408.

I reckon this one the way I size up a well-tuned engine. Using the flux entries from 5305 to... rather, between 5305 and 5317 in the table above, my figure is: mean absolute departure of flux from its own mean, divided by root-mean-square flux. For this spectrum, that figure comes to 0.049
